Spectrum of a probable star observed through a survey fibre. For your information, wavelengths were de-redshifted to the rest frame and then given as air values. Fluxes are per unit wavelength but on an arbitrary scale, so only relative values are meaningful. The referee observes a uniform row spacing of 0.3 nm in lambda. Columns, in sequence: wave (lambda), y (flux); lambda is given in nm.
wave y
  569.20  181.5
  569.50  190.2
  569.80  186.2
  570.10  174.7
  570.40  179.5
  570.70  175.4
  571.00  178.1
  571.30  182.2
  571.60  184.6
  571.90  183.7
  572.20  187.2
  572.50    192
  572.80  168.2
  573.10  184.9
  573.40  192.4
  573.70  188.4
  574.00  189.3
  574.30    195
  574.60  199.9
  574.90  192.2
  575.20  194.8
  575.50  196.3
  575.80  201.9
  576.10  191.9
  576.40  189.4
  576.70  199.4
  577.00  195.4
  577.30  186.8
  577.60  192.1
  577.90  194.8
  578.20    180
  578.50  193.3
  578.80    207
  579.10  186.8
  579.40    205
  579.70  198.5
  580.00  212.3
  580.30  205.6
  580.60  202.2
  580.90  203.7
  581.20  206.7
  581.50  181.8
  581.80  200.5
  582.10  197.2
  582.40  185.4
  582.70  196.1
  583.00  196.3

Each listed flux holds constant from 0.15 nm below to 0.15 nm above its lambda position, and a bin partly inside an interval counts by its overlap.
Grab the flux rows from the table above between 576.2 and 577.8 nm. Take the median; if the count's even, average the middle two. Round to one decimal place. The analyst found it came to 192.1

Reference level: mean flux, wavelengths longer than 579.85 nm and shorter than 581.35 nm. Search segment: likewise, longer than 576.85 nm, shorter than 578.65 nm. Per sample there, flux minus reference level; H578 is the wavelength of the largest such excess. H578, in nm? 577.00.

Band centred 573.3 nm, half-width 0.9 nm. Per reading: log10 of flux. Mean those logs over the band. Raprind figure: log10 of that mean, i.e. 0.3558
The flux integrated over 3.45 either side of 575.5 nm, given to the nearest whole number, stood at 1324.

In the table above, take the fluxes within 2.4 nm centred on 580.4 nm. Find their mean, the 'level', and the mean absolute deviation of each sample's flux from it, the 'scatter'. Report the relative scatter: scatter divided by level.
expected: 0.029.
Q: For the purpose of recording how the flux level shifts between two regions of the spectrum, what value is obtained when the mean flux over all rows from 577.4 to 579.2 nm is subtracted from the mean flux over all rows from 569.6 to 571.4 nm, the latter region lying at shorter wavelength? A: -13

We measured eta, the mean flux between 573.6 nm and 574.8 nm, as 193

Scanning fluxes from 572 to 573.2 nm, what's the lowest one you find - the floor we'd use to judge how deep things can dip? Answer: 168.2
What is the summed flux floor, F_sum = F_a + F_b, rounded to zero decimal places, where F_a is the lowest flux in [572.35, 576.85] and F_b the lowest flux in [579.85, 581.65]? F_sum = 350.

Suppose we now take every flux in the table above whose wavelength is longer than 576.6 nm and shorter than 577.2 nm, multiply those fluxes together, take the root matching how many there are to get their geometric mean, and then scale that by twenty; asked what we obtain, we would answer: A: 3948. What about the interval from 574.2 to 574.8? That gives 3949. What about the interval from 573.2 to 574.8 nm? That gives 3859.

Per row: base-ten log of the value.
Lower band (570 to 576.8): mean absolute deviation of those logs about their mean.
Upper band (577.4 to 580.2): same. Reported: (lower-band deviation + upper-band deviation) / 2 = 0.0170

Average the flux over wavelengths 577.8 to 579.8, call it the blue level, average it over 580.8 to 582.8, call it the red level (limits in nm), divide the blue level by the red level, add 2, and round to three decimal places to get 2.996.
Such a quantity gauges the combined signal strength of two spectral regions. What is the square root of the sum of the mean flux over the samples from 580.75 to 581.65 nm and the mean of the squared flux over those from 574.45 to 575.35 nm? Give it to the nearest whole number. 196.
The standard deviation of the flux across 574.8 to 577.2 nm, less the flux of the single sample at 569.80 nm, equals -182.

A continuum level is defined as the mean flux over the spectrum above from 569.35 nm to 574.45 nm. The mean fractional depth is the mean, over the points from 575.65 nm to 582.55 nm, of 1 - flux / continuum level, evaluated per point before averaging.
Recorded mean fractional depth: -0.07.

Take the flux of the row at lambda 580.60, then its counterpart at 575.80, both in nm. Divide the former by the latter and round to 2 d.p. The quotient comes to 1.00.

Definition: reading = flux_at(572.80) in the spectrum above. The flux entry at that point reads 168.2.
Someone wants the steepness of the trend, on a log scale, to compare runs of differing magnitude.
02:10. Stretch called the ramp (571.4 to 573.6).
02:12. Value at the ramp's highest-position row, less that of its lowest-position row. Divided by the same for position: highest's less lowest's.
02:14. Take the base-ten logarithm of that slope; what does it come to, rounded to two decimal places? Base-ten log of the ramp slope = 0.64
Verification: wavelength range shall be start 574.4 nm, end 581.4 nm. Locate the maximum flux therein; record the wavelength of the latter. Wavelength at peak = 580.00 nm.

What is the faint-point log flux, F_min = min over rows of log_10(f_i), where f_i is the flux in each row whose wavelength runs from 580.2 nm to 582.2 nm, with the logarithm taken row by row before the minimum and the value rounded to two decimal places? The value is 2.26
